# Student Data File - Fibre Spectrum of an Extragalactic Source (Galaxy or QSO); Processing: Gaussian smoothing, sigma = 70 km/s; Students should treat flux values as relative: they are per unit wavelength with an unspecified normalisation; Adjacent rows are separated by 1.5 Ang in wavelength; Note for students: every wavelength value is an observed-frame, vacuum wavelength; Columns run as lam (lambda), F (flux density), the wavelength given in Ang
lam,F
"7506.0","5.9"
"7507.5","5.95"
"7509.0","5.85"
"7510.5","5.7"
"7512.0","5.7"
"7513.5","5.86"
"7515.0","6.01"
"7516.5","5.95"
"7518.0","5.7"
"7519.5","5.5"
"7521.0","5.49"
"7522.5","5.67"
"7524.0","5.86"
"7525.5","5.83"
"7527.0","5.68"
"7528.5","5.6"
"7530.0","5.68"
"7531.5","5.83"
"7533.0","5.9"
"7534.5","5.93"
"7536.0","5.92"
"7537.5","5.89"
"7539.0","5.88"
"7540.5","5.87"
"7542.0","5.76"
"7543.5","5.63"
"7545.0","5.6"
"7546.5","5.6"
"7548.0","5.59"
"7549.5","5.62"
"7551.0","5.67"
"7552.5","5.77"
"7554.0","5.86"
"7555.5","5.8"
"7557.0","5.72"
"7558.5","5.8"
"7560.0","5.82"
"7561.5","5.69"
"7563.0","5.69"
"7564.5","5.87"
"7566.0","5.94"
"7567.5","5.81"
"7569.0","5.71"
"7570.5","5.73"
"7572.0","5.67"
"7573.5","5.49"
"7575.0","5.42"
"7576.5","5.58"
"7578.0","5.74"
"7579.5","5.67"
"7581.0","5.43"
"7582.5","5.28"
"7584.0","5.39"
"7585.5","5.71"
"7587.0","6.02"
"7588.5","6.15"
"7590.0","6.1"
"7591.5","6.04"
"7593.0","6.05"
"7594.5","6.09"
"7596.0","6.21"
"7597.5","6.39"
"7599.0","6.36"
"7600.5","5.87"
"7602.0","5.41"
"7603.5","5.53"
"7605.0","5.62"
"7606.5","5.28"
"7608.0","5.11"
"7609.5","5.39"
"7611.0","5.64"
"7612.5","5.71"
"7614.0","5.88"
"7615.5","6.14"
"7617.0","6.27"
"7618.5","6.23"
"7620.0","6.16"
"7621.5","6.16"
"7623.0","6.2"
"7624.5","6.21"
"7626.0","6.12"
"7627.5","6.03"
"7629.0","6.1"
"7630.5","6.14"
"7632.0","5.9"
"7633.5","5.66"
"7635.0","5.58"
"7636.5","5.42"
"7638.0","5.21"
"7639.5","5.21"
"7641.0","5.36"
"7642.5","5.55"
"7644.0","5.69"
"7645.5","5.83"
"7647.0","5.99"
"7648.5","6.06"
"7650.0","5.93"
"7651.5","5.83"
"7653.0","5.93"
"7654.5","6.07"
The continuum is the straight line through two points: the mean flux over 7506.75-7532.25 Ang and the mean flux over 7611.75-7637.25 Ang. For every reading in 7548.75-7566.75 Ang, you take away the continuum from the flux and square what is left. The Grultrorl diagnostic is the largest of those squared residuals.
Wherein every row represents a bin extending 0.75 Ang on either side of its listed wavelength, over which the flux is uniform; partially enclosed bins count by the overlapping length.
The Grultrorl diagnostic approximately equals 0.04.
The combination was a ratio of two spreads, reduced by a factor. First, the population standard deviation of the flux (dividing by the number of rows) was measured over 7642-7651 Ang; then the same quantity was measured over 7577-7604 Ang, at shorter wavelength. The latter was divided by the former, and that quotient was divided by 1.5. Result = 1.28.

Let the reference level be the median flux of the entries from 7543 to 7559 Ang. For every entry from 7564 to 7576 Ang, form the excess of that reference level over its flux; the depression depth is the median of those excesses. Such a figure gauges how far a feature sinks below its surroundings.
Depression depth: -0.050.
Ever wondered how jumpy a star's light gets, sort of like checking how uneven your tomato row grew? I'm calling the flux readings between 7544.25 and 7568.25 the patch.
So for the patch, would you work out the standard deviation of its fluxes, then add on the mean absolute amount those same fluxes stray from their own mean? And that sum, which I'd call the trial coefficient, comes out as 0.20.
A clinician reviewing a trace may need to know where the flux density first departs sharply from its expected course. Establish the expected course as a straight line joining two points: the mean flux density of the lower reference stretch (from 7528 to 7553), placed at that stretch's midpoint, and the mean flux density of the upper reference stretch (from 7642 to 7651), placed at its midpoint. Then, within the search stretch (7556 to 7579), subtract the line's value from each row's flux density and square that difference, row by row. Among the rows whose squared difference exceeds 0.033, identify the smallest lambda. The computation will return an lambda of 7573.5 Ang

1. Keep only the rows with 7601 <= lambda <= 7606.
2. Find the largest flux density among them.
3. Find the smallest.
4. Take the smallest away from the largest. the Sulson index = 0.2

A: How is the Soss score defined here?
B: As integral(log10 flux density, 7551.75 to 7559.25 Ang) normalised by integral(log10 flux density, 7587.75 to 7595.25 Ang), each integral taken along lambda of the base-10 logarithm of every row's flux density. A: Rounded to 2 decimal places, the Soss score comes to 0.97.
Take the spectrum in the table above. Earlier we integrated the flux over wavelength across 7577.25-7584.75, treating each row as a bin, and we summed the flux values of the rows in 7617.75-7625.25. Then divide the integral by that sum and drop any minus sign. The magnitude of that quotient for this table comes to 1.33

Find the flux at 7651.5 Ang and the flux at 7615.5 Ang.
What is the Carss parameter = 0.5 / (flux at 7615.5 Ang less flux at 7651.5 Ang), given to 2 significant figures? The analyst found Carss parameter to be 1.6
